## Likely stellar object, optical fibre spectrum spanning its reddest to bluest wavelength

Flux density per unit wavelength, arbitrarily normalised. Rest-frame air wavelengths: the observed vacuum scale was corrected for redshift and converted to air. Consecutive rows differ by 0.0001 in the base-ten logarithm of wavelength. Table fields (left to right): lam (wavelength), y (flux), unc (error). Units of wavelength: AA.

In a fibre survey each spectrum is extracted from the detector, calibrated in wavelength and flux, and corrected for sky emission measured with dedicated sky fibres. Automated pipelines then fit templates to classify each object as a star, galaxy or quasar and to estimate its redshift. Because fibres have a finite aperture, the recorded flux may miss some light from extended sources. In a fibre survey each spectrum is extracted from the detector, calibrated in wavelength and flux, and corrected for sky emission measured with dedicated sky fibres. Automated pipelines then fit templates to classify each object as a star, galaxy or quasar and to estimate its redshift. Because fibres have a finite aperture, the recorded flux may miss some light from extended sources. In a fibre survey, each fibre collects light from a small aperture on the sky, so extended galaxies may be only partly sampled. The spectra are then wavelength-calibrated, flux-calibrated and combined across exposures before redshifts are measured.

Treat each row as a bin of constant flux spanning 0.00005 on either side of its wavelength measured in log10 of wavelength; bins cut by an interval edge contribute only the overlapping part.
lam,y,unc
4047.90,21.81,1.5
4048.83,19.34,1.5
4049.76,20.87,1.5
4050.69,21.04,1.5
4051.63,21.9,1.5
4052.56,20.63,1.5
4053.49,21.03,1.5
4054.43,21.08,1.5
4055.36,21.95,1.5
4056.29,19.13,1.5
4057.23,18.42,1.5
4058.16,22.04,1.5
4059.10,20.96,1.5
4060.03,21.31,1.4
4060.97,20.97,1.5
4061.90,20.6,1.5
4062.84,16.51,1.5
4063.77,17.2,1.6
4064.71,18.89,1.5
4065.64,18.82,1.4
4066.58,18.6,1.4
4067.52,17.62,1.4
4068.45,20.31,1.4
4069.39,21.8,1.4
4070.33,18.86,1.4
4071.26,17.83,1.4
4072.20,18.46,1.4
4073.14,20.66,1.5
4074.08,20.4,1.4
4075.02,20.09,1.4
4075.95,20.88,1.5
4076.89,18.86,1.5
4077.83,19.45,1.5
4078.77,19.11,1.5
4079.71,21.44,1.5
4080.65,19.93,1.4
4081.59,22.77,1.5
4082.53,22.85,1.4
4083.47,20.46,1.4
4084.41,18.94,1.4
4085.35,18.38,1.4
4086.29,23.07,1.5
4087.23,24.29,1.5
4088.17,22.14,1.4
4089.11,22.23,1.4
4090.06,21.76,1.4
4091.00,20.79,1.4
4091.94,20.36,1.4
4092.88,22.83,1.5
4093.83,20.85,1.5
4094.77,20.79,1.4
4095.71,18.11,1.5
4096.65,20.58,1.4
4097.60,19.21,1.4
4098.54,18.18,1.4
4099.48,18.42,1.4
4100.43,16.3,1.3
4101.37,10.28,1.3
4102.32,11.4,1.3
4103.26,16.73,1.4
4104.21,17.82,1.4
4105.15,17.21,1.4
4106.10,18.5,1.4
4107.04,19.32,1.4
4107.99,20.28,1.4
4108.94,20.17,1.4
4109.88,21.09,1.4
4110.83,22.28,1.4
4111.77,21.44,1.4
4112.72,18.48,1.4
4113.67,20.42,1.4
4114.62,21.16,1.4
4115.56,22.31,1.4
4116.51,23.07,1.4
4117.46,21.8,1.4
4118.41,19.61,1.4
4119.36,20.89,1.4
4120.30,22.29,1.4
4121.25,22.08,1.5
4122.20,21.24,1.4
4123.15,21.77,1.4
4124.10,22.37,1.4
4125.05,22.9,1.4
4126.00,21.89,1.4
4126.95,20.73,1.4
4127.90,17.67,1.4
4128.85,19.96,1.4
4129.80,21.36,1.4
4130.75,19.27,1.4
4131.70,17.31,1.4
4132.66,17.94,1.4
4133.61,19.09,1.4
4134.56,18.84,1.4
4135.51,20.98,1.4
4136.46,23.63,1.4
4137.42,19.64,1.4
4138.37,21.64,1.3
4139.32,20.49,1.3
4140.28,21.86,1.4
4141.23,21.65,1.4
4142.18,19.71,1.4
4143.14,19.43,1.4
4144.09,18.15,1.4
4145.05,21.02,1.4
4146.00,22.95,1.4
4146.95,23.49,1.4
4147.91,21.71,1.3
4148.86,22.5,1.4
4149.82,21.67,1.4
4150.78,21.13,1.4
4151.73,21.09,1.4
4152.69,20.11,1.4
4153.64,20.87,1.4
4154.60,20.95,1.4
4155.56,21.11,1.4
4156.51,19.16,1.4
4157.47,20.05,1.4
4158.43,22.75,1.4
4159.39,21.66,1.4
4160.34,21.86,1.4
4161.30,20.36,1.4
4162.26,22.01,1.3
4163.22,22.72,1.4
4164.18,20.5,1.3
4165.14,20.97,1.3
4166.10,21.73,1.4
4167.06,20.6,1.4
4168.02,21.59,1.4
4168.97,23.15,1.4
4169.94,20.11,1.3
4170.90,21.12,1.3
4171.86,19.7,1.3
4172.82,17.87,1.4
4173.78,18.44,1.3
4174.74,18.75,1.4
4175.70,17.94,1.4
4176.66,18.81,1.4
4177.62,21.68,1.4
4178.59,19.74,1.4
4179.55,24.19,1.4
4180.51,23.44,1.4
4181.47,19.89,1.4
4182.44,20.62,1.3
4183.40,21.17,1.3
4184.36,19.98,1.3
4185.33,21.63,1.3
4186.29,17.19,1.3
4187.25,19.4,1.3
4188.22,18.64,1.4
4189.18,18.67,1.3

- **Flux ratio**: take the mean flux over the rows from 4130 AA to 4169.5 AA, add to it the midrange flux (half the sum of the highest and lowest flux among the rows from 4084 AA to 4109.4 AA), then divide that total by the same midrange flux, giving 2.21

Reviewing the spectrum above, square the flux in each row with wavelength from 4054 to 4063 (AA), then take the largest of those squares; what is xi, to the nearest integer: 486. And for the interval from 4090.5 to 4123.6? 532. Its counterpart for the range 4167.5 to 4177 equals 536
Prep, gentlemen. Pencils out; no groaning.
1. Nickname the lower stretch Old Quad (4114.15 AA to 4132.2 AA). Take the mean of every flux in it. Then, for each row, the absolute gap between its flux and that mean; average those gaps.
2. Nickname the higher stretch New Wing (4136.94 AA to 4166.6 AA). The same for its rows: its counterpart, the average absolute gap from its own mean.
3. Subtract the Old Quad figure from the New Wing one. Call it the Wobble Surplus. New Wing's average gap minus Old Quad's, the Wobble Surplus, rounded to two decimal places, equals -0.31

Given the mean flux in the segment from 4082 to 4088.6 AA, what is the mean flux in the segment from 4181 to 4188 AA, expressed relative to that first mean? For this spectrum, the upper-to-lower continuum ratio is 0.93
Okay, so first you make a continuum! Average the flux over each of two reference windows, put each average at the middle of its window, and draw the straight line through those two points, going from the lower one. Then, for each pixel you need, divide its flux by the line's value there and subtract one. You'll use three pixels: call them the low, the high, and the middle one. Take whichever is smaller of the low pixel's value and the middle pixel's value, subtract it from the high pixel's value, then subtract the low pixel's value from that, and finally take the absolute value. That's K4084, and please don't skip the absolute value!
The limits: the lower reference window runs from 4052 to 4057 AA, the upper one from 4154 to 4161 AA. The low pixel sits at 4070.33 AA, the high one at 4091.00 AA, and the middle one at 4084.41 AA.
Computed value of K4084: 0.18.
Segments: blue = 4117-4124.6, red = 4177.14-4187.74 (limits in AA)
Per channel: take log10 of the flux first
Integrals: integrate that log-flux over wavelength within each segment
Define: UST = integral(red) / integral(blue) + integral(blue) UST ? 11.5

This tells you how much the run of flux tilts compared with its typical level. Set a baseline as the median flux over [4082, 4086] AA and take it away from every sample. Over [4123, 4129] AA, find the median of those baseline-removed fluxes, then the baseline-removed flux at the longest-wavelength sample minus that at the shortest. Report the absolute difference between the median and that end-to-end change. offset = 3.9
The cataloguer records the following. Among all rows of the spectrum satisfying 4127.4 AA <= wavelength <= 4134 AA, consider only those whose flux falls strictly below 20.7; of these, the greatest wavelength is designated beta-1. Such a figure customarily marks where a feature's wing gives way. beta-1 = 4133.61 AA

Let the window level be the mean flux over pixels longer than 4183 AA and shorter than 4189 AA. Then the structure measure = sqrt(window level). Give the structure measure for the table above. 4.43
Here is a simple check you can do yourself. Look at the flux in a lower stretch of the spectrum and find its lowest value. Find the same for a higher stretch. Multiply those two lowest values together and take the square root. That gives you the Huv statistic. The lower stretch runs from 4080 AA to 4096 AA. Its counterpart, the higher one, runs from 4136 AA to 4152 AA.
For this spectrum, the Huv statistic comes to 18.1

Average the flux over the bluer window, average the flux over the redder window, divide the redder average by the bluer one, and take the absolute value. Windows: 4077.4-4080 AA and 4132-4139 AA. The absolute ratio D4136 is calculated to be 1.01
